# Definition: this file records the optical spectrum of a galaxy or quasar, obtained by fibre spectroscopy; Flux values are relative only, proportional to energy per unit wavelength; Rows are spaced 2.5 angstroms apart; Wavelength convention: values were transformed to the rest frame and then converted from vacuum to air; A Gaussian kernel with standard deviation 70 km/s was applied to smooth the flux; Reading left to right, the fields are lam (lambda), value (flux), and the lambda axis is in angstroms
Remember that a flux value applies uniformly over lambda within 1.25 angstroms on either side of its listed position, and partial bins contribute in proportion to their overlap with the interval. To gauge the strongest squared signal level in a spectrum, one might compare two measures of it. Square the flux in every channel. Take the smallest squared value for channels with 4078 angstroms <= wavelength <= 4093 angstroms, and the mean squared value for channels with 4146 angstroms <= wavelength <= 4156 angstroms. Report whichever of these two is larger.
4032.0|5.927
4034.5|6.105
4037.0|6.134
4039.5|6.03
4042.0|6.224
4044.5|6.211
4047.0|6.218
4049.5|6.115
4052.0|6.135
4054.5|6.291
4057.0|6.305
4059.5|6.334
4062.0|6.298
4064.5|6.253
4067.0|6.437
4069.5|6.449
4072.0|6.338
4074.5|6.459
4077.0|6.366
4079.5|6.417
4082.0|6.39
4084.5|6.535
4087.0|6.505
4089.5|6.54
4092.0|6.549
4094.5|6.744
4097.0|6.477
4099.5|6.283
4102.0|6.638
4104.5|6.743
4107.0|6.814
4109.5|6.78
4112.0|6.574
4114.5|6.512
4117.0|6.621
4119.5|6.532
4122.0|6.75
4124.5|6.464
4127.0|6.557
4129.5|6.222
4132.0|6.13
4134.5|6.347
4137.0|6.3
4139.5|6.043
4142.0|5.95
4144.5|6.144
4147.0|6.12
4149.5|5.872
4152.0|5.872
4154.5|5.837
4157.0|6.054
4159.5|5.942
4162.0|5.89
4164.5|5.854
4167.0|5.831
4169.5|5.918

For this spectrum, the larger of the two 40.8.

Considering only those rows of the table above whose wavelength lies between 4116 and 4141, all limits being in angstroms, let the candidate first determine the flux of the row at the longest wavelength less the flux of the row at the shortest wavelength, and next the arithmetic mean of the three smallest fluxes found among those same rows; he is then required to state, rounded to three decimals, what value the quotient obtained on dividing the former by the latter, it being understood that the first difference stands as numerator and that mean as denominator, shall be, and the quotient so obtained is -0.094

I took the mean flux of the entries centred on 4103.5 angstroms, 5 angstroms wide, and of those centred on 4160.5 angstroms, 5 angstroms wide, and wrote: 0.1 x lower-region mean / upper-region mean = 0.113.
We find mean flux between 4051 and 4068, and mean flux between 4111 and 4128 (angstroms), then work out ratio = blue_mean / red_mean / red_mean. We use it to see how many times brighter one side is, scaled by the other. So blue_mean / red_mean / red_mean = 0.146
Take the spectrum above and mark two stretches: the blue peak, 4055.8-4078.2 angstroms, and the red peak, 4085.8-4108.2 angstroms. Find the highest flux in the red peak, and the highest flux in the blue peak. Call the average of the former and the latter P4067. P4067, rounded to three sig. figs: 6.64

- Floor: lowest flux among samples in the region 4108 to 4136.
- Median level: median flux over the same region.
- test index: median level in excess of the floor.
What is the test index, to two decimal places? 0.40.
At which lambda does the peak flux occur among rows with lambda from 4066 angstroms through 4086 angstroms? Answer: 4084.5 angstroms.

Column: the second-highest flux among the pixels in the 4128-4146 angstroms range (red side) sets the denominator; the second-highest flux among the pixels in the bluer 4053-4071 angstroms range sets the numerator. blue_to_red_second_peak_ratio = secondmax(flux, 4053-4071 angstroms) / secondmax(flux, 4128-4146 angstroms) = 1.02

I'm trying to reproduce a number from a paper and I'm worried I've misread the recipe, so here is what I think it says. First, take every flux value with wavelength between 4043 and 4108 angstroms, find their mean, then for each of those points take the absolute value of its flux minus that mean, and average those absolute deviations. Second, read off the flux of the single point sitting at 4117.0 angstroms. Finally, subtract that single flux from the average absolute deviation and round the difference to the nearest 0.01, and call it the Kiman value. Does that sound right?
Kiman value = -6.48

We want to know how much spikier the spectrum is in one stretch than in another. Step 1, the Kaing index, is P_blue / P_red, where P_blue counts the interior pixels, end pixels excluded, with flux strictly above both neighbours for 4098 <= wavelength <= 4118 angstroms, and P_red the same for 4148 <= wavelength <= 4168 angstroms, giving 1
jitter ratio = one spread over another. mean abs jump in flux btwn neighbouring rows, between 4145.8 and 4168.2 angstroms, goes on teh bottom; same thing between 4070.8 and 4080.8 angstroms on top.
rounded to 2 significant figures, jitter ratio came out 0.98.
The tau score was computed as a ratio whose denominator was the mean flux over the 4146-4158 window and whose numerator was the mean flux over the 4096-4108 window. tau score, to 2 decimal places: 1.11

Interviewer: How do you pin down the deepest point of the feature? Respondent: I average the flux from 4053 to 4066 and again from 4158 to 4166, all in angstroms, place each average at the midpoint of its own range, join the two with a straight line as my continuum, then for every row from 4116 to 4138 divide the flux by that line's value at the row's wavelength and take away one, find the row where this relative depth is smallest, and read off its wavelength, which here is 4132.0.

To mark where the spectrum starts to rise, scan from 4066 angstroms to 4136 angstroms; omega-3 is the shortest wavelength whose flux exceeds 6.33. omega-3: 4067.0 angstroms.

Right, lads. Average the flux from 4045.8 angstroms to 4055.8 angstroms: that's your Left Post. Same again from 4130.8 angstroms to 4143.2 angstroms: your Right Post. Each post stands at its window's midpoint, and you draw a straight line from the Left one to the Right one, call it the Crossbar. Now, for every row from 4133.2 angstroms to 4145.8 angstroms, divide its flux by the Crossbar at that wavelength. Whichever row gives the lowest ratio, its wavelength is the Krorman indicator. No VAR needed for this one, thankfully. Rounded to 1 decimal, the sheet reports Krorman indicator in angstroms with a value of 4142.0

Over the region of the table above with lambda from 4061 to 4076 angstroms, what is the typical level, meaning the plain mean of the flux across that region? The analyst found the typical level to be 6.37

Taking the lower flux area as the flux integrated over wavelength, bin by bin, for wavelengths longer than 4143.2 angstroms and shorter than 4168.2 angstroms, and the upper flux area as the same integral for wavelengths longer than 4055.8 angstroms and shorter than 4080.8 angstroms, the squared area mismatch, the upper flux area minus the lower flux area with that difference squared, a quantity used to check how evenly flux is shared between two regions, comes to 112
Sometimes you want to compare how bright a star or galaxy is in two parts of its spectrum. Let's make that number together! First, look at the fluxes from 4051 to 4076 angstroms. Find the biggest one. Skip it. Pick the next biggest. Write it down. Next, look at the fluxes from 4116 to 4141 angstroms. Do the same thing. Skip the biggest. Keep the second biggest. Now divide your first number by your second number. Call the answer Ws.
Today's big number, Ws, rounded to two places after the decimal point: 0.97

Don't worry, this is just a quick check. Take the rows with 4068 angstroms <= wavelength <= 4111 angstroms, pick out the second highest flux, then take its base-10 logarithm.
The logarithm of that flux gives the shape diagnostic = 0.831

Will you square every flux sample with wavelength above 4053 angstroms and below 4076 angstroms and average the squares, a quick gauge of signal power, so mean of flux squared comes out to 40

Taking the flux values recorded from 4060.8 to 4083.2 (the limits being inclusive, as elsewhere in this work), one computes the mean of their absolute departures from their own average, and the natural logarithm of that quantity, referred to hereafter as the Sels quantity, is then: -2.9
